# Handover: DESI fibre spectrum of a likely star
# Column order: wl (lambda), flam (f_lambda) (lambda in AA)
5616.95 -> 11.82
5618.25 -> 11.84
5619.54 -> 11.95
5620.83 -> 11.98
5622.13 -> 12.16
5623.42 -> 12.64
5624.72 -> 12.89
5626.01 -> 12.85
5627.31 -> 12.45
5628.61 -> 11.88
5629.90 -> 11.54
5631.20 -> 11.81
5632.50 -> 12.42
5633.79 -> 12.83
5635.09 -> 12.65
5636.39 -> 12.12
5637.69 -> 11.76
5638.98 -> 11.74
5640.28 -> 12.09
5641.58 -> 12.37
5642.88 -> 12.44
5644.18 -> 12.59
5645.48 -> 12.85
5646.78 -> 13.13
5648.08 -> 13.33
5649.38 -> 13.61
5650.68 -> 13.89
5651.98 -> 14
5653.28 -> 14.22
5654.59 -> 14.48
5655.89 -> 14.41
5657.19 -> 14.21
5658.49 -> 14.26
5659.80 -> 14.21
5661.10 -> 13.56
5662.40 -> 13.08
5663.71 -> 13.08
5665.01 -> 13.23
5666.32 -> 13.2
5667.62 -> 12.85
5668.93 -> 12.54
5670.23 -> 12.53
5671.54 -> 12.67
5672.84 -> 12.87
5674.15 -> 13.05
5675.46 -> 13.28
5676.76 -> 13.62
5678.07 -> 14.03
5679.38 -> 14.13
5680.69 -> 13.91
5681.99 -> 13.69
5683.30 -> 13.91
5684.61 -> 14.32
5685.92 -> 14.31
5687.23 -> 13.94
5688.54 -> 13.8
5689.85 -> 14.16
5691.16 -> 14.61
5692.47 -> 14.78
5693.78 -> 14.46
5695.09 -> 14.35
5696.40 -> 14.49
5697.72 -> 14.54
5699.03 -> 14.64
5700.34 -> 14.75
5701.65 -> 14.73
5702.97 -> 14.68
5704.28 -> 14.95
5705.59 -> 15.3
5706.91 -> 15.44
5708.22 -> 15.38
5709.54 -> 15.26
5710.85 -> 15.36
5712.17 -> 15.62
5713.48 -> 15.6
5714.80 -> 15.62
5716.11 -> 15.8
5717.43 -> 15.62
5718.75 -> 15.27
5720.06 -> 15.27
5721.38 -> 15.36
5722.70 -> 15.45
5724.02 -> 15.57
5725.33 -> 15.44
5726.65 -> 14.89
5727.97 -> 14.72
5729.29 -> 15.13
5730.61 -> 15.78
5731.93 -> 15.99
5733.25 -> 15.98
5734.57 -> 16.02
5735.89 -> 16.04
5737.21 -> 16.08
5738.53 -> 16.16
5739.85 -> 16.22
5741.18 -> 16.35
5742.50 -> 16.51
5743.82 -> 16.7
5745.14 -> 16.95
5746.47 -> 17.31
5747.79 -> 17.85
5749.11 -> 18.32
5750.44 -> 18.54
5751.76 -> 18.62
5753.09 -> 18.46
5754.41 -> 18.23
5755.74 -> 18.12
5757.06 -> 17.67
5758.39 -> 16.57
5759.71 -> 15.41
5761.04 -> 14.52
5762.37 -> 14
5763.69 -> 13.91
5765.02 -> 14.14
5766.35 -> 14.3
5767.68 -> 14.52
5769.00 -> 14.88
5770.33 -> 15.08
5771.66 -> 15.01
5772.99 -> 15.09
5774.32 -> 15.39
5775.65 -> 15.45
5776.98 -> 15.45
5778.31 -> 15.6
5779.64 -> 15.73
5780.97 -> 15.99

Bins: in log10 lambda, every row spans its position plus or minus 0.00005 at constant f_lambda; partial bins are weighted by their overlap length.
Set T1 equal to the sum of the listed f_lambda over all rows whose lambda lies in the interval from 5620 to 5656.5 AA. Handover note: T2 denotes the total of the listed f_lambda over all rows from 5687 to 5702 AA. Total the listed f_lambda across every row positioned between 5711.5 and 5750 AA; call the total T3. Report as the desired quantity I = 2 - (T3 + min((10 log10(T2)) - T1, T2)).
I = -127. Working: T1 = 357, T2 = 173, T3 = 464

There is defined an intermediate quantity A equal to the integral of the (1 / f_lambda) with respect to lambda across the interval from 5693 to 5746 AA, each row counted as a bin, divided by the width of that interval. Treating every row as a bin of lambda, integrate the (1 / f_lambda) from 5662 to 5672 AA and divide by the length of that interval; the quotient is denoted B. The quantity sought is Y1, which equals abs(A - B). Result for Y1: 0.0128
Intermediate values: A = 0.065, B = 0.0775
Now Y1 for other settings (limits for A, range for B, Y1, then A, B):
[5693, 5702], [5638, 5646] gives 0.0126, 0.069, 0.0813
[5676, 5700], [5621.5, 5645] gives 0.0110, 0.070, 0.0814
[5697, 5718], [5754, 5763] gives 0.0039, 0.066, 0.0619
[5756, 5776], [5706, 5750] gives 0.0035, 0.066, 0.0629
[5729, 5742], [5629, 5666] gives 0.0144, 0.062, 0.0769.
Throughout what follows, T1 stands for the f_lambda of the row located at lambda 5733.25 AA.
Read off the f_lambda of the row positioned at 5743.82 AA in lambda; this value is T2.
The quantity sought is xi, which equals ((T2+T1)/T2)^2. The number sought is 3.83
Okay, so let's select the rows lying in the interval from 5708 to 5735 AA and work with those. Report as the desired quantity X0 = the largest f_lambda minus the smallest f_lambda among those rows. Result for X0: 1.3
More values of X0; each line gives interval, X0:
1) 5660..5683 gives 1.6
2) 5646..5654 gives 1.1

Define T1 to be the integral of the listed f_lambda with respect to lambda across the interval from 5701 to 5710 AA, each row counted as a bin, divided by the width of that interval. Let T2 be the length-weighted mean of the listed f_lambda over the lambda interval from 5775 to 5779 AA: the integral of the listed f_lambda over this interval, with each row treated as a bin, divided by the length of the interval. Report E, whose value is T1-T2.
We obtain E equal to -0.4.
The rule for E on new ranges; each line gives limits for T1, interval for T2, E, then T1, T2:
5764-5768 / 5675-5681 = 0.4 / 14.2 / 13.8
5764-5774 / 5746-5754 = -3.5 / 14.7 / 18.2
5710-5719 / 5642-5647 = 2.9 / 15.6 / 12.7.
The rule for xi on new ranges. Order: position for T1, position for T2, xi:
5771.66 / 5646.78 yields 4.59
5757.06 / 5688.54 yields 5.20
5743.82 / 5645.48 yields 5.29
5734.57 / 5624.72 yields 5.03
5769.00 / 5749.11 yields 3.28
